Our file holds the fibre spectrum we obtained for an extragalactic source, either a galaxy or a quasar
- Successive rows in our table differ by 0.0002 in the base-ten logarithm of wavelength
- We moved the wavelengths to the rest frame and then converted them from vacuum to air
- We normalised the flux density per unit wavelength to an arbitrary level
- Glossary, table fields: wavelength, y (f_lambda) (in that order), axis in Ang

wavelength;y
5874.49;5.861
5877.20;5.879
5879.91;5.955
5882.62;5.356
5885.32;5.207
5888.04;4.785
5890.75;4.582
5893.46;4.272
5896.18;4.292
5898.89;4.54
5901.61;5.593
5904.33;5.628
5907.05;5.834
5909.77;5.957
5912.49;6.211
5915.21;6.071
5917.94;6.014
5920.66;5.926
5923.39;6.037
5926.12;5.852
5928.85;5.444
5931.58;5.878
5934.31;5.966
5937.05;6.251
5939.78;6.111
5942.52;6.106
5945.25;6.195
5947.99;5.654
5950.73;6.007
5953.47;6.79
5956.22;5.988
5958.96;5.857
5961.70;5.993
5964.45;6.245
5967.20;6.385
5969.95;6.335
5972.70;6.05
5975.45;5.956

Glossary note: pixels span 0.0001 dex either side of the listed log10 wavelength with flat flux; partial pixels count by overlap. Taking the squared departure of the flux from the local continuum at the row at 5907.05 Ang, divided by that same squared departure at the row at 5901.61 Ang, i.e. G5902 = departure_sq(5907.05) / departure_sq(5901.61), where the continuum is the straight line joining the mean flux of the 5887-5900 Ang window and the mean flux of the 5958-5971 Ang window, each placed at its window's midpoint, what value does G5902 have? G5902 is 1.3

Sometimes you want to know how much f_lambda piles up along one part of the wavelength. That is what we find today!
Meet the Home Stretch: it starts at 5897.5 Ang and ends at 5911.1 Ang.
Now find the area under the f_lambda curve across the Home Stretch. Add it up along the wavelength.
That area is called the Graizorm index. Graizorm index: 75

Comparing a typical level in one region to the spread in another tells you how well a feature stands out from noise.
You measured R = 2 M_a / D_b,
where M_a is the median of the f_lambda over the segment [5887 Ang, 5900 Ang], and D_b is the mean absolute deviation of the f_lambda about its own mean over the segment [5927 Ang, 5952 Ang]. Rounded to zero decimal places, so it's 46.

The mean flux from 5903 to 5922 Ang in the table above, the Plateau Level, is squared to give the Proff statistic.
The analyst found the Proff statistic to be 35.4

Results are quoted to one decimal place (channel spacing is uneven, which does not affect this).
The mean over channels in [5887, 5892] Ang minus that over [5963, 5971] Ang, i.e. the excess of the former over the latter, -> -1.6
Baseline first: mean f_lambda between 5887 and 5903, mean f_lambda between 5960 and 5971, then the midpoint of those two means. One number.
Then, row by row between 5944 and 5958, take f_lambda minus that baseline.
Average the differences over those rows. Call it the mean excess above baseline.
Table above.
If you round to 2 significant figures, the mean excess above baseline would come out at 0.67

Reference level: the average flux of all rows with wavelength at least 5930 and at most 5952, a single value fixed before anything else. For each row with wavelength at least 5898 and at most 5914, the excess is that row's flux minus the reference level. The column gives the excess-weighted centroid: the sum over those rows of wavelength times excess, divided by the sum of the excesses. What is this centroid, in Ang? 5900.1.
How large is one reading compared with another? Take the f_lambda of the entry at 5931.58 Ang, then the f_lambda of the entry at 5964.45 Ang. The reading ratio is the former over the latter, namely 0.94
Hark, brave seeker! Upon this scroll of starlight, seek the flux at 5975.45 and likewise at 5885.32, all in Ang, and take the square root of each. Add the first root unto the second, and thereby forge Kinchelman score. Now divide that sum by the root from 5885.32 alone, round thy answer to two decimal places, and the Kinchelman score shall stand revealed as 2.07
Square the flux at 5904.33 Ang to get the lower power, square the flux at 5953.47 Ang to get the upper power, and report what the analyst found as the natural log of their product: 7.29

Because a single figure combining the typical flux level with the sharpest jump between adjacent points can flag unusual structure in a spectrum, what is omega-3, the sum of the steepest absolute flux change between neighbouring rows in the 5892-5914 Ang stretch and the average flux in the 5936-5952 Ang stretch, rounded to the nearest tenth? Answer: 7.1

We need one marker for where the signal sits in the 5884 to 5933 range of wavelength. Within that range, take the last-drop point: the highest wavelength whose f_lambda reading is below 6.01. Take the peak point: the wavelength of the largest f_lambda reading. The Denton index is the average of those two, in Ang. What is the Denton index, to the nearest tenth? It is 5922.0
